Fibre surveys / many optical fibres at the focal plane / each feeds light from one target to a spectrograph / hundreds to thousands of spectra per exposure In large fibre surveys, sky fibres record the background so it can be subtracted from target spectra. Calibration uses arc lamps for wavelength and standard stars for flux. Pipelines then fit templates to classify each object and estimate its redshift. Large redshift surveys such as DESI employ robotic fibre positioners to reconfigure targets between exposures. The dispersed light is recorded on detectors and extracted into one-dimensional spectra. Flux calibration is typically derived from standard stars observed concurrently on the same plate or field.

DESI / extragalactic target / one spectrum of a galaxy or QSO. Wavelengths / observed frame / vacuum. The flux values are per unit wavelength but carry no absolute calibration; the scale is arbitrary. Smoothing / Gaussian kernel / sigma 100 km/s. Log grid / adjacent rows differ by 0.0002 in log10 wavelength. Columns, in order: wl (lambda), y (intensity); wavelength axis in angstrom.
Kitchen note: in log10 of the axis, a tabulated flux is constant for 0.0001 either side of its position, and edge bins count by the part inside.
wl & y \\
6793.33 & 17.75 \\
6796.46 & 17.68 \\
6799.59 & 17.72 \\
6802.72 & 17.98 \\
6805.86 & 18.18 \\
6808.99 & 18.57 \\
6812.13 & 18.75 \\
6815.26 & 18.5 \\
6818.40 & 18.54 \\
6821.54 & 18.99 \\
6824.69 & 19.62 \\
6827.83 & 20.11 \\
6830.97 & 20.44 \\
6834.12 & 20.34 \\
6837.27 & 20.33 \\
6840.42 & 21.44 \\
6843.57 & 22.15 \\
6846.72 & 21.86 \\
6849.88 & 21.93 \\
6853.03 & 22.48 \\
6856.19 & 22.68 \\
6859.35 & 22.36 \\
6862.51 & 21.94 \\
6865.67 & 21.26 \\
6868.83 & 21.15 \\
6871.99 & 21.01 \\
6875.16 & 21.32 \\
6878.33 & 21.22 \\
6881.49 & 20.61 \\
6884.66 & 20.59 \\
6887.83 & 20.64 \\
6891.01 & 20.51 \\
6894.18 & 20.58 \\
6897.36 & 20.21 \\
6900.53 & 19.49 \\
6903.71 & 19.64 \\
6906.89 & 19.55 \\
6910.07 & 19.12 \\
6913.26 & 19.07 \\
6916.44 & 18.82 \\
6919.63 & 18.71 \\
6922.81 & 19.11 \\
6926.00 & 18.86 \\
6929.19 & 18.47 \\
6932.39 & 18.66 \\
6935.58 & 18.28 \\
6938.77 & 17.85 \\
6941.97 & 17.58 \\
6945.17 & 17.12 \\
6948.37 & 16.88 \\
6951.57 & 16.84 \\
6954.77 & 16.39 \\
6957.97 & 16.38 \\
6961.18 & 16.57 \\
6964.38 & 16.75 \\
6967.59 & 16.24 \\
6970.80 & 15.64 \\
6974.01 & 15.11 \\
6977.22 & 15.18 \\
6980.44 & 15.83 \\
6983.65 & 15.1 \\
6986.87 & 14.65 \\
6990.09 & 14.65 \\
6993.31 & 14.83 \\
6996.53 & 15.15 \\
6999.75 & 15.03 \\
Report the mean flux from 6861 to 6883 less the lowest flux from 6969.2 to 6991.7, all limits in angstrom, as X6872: 7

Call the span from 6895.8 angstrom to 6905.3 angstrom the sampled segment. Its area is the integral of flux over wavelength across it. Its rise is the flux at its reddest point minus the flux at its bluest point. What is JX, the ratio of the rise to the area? -0.003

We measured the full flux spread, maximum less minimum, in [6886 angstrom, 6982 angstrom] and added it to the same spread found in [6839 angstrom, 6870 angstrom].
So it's 7.1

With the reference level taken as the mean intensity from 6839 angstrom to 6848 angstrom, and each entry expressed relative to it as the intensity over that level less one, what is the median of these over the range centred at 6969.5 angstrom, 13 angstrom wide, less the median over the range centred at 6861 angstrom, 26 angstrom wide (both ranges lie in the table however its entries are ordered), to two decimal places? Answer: -0.27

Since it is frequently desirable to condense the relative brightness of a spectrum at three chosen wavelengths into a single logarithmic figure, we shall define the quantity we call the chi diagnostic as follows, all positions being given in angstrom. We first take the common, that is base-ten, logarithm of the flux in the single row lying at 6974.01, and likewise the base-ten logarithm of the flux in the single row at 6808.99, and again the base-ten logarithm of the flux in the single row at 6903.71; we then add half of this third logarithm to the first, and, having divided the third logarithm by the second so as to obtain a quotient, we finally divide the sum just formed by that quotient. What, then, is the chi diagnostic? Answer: 1.79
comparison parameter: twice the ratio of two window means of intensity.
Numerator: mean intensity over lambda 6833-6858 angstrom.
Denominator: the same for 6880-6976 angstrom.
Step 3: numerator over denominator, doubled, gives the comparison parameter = 2.4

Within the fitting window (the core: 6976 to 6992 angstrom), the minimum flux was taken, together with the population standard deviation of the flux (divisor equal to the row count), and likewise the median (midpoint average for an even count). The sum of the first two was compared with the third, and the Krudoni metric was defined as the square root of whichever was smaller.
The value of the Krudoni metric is 3.9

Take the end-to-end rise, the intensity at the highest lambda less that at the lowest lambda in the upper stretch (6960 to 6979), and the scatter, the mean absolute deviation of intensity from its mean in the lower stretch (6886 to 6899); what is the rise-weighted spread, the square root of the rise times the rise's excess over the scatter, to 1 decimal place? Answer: 1.5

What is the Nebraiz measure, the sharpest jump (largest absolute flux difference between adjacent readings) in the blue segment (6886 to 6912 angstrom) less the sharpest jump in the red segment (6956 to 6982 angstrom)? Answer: 0.07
